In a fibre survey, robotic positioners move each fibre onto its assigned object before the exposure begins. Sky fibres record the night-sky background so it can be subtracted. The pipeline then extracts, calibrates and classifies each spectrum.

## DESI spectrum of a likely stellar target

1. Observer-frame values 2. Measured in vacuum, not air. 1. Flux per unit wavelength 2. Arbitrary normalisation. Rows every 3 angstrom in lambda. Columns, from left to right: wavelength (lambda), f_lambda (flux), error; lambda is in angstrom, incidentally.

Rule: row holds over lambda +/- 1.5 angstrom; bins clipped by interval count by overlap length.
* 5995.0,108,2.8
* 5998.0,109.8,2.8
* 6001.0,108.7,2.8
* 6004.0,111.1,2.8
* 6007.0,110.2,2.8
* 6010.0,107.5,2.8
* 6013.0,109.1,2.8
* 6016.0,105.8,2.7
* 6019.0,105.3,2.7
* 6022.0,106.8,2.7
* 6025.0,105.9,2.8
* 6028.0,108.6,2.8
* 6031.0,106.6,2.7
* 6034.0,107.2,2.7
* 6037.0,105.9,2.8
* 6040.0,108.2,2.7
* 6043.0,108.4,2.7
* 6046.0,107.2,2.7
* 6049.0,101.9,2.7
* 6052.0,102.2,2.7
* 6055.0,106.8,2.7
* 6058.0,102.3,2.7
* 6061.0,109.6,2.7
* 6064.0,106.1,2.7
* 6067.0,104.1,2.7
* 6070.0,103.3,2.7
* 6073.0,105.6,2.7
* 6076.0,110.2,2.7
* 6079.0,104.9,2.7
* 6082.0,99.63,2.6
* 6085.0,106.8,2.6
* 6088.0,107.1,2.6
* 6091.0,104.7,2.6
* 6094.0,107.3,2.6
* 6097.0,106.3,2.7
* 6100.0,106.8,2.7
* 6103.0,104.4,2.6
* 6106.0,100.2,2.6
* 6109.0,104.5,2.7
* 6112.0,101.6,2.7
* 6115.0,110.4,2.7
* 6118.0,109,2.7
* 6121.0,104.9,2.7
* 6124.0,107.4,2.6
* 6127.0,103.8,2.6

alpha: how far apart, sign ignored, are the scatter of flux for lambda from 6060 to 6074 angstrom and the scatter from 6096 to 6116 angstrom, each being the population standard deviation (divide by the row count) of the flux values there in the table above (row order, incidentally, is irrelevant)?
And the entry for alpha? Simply 1.0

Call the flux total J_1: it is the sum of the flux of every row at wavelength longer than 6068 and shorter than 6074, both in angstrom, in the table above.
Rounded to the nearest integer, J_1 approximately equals 209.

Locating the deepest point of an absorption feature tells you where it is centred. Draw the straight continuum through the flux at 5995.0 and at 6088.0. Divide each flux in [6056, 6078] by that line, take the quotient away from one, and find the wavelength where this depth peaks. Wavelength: 6058.0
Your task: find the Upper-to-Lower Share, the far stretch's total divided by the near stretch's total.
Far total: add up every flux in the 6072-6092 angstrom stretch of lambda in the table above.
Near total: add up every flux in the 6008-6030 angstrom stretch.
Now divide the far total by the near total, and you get 0.99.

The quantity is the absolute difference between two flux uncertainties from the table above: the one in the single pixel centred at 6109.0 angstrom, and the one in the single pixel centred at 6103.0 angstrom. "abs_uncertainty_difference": 0.10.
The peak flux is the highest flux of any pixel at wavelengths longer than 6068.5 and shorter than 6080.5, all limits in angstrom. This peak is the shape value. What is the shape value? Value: 110.2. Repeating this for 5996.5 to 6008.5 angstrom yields 111.1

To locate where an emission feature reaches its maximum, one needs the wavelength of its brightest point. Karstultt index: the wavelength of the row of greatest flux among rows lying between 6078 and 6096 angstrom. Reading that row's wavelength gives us 6094.0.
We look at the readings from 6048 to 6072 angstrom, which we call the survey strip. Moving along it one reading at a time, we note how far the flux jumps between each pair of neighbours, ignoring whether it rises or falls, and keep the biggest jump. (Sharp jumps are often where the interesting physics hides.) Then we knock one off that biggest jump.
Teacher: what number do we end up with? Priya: 6.3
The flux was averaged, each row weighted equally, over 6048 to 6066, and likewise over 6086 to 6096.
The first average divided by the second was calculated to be 0.99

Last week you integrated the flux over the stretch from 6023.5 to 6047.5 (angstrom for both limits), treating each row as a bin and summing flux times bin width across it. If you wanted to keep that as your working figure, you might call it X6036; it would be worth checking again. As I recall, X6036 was 2574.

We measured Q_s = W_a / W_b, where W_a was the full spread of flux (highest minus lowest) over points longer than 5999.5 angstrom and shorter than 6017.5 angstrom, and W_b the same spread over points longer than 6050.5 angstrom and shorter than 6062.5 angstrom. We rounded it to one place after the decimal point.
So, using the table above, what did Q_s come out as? 0.7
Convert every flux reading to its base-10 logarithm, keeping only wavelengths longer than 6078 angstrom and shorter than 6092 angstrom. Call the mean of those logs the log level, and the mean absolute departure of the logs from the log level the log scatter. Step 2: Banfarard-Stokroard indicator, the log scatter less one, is -0.992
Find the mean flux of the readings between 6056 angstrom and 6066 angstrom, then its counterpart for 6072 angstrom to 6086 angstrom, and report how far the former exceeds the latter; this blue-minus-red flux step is 0.6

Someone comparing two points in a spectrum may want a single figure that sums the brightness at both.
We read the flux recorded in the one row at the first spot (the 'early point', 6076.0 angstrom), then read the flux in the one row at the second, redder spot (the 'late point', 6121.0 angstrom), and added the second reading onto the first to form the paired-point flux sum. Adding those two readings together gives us 215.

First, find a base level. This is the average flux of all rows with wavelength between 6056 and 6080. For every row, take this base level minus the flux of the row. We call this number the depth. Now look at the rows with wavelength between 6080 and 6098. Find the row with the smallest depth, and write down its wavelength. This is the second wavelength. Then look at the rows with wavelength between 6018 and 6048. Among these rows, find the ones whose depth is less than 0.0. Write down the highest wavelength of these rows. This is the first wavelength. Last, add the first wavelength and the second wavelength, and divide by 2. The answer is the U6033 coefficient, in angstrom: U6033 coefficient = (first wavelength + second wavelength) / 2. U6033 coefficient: 6070.0 angstrom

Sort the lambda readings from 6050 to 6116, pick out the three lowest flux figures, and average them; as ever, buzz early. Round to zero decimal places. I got 100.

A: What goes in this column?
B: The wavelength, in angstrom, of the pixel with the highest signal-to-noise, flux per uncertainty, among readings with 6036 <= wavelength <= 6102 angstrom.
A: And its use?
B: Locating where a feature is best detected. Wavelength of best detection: 6094.0 angstrom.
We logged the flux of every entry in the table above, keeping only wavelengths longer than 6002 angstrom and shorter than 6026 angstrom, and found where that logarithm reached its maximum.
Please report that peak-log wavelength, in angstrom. 6004.0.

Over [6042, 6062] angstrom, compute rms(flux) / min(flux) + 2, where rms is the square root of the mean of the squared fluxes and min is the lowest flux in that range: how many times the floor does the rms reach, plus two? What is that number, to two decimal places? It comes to 3.04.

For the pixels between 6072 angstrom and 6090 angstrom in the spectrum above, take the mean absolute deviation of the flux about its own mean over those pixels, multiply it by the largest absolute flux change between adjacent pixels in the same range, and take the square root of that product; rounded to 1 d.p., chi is 4.1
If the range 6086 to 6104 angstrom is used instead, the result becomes 1.6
